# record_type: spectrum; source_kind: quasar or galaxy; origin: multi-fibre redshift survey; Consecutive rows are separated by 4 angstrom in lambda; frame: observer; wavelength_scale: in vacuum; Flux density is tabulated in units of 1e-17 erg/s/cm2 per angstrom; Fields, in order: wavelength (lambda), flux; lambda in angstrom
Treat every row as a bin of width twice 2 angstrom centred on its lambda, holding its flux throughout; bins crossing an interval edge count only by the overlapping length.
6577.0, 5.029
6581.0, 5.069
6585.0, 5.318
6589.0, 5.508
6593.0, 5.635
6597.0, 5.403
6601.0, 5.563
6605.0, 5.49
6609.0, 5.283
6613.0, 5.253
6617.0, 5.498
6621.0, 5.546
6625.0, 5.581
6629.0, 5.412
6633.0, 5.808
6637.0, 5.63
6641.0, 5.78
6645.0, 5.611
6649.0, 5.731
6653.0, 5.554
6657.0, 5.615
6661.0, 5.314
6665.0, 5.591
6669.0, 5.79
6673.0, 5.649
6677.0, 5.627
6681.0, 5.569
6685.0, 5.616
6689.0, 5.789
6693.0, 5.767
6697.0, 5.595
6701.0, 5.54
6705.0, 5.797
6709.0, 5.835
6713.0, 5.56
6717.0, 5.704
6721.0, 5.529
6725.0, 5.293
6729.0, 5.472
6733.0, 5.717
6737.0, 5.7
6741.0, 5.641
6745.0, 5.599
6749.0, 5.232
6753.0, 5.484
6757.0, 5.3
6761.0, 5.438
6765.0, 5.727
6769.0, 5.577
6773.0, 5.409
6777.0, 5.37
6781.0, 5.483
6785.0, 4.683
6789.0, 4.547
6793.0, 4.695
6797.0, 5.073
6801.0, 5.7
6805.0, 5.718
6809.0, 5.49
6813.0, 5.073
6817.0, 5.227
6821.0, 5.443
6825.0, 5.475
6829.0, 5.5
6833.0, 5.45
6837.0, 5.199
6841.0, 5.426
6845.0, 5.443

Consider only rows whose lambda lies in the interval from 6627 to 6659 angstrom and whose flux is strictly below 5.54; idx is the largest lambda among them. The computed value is 6629.0 angstrom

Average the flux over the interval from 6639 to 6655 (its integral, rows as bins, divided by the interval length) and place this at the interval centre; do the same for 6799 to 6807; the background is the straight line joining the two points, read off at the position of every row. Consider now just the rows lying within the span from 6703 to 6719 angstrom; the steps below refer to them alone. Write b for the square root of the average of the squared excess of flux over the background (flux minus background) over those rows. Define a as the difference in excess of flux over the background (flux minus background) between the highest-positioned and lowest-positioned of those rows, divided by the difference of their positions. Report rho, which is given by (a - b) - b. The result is -0.23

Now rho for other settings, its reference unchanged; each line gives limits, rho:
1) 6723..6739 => -0.42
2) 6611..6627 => -0.43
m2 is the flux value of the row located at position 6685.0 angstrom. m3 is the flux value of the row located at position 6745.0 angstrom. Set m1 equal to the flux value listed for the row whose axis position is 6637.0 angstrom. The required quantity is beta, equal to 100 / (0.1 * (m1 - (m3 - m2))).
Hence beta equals 177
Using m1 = 5.63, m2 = 5.616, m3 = 5.599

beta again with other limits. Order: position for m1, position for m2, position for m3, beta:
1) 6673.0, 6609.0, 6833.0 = 182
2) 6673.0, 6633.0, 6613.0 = 161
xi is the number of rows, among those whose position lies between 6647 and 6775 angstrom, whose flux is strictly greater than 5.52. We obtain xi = 24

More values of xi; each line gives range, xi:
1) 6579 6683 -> 16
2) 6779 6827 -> 2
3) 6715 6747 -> 6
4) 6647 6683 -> 8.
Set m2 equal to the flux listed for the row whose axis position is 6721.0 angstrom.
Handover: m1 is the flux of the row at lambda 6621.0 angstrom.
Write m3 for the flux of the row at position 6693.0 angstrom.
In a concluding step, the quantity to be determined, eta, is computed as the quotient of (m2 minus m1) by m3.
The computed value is 0.00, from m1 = 5.546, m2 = 5.529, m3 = 5.767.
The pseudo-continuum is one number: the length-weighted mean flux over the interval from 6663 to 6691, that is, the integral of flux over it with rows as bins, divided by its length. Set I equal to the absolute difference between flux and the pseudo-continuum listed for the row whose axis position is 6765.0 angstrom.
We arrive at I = 0.07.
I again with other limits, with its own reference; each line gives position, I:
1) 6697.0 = 0.07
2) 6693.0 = 0.11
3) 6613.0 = 0.41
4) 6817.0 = 0.43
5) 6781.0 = 0.18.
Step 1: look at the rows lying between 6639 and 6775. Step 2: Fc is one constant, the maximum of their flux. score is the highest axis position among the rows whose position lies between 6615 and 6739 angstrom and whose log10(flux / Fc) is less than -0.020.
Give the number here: 6729.0 angstrom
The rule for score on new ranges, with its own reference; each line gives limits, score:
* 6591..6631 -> 6629.0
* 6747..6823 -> 6821.0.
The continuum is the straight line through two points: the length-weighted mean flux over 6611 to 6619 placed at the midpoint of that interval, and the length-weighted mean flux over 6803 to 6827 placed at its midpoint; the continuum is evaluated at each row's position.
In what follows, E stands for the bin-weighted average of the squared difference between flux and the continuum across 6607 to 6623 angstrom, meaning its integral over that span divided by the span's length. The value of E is 0.02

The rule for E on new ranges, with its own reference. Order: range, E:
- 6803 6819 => 0.06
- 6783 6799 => 0.46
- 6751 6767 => 0.03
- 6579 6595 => 0.05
